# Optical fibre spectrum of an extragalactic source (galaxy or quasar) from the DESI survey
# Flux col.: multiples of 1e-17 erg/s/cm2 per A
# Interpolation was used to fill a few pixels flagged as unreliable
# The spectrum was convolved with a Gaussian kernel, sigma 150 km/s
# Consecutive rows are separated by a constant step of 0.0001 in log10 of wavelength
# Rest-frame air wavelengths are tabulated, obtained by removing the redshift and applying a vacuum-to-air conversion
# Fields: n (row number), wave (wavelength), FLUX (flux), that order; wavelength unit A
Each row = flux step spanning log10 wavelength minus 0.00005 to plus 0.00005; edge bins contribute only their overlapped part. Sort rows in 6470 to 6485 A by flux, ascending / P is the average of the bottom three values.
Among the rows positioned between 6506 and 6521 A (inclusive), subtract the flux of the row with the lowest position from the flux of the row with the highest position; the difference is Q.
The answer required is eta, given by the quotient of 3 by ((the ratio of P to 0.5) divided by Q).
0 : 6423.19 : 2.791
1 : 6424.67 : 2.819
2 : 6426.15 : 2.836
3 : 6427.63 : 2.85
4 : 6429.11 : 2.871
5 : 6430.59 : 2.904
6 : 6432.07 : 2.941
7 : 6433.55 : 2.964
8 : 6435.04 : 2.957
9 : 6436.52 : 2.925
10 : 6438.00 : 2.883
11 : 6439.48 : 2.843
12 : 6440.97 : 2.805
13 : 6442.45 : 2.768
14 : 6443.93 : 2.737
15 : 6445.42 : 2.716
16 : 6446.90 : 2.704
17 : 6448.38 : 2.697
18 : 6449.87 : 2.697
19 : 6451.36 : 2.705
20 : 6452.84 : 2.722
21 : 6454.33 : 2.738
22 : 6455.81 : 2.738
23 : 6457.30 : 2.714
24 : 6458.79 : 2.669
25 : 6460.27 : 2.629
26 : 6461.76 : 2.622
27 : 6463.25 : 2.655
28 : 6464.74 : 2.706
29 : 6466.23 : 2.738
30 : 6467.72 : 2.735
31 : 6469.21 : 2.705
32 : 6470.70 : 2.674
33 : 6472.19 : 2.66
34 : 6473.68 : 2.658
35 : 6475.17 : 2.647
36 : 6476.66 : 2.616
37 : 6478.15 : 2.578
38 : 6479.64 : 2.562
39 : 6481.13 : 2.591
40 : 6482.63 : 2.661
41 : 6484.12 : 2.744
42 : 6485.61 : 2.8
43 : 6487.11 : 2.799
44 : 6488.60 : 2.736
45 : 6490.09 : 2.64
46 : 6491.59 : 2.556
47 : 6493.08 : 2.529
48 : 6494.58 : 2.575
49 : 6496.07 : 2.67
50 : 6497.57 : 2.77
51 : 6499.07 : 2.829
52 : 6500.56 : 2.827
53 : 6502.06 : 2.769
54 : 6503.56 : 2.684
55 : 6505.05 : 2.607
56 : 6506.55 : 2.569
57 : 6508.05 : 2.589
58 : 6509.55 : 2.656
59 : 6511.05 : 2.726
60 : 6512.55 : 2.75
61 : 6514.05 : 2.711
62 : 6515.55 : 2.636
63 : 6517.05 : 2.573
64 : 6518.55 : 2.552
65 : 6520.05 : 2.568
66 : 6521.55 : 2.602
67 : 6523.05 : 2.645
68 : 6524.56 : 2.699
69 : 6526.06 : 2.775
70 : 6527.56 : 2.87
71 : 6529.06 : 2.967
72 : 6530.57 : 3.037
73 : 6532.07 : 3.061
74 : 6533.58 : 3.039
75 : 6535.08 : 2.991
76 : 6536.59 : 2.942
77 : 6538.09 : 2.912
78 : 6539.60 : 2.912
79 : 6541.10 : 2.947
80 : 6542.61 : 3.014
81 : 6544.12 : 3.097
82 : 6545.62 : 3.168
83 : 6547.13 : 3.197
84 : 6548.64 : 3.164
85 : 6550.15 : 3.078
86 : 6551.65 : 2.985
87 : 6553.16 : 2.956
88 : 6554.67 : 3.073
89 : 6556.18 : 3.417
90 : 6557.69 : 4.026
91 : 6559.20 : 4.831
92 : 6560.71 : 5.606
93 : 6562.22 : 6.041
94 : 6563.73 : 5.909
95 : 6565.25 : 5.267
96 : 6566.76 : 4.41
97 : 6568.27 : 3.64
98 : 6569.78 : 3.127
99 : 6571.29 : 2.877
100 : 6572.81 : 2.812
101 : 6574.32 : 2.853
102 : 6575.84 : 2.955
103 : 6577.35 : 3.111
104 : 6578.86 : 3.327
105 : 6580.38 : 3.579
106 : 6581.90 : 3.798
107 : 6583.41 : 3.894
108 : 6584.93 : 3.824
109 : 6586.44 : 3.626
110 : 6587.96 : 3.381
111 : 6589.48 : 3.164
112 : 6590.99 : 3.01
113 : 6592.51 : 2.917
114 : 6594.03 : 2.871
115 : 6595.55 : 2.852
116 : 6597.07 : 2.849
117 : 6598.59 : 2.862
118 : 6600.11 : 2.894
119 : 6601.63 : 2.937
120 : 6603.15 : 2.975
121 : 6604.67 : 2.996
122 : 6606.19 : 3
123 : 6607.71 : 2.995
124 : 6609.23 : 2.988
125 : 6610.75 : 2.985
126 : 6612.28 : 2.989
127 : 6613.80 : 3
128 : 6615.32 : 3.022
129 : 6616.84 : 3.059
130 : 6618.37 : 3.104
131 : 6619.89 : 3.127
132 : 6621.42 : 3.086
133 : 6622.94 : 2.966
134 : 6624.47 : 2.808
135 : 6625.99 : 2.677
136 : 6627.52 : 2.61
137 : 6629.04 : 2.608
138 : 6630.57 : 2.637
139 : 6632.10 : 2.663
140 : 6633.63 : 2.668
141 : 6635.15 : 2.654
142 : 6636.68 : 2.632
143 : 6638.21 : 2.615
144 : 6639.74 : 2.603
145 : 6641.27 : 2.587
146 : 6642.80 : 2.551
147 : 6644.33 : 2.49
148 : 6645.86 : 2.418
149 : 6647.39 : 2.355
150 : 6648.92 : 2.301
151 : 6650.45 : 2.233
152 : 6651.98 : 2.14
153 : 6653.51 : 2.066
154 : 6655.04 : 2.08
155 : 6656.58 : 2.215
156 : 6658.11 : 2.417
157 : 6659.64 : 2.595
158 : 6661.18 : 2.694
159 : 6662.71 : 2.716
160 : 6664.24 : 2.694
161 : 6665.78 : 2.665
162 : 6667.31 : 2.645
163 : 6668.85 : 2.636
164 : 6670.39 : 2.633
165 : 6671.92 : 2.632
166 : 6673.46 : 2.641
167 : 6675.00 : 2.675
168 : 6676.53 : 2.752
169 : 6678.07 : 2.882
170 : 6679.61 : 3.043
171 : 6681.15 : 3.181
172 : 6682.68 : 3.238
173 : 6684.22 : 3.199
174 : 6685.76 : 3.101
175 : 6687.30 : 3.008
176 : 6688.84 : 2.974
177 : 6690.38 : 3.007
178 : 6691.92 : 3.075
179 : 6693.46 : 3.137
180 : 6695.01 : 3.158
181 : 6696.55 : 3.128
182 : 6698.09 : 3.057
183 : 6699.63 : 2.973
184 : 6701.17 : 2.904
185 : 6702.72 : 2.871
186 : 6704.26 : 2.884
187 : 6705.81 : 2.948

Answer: 0.00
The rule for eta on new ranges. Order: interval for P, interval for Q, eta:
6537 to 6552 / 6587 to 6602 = -0.23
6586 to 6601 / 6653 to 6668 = 0.30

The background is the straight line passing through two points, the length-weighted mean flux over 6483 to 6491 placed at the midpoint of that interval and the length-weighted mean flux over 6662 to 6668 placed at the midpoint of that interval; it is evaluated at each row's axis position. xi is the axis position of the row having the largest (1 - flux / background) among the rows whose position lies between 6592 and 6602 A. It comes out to 6597.07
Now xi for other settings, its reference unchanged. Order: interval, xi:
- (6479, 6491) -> 6479.64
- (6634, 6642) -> 6641.27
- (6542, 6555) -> 6553.16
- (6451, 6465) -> 6461.76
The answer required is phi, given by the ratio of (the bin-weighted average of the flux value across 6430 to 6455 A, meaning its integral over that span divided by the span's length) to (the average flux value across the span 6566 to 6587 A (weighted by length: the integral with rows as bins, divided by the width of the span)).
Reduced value 0.82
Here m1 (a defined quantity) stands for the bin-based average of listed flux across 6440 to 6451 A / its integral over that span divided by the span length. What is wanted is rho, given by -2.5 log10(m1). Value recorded -1.09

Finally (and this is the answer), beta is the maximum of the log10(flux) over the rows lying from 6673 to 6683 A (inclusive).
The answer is 0.510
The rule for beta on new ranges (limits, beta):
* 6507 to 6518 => 0.439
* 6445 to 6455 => 0.437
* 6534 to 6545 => 0.491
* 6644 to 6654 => 0.396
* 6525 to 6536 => 0.486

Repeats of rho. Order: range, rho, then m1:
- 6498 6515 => -1.08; 2.7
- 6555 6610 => -1.37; 3.5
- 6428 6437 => -1.16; 2.9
